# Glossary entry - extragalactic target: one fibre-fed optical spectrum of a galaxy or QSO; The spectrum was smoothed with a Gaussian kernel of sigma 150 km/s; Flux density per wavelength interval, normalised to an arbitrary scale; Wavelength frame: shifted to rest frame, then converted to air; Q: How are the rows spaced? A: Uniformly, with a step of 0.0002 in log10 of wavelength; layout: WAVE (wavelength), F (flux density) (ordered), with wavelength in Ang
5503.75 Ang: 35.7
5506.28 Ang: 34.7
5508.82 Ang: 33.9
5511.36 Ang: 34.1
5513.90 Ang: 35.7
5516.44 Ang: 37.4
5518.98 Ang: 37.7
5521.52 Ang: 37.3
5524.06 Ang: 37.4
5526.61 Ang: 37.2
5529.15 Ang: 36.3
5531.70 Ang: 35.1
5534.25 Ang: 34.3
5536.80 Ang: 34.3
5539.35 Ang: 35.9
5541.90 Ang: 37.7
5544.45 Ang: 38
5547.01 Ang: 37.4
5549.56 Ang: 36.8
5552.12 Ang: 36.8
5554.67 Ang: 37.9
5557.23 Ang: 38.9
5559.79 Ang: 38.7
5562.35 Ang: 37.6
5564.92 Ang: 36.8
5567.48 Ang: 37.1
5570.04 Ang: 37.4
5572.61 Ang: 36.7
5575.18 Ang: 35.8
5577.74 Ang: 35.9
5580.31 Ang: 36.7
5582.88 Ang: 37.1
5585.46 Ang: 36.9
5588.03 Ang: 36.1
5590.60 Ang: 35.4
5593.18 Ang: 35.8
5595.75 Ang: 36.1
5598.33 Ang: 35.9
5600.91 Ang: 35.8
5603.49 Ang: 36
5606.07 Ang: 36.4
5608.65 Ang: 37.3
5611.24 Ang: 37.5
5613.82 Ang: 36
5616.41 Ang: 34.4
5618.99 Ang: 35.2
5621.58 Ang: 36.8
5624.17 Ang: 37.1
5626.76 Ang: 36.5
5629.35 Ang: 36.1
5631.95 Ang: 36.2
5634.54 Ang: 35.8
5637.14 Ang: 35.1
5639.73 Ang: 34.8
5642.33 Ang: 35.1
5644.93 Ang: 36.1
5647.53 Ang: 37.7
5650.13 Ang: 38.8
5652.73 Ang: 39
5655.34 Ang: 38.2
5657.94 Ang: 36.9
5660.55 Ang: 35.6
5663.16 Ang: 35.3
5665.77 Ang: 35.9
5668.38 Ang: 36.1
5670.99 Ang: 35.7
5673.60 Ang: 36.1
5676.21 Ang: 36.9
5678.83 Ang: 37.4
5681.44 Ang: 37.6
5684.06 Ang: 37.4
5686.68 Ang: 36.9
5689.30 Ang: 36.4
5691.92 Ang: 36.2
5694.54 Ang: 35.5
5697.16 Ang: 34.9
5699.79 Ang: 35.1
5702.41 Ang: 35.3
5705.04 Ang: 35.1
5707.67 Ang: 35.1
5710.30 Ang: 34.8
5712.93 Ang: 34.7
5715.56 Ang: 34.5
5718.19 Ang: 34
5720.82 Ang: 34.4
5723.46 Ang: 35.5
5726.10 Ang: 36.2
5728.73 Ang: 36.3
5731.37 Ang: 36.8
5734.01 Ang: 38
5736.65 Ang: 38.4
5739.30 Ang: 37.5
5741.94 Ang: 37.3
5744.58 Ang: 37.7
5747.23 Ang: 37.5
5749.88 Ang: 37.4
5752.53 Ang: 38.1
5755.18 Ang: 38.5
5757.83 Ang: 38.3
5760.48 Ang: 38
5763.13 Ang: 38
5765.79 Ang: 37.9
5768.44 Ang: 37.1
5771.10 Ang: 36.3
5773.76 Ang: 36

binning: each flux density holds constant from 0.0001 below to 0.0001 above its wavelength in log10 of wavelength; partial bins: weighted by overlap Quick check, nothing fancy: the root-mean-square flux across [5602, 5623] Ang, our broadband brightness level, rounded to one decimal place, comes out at 36.2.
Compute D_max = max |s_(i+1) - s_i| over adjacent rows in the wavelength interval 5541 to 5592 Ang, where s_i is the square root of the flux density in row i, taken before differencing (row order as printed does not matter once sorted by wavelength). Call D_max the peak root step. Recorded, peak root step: 0.090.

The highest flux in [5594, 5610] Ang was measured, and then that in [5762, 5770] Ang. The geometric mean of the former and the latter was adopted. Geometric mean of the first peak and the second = 37.65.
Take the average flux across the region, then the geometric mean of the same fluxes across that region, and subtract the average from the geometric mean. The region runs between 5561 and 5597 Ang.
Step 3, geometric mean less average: -0.01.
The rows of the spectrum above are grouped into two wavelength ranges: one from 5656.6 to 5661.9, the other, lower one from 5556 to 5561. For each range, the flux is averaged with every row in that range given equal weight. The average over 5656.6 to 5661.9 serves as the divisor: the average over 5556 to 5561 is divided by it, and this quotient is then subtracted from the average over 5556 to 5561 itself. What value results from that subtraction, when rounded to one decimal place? 37.7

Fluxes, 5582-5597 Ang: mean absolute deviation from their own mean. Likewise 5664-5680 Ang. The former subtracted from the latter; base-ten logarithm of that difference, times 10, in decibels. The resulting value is -17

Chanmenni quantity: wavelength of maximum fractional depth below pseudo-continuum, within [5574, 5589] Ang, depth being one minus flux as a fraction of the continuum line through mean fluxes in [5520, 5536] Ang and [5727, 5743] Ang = 5575.18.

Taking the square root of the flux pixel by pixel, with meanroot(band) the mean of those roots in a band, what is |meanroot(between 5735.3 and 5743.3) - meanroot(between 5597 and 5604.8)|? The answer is 0.15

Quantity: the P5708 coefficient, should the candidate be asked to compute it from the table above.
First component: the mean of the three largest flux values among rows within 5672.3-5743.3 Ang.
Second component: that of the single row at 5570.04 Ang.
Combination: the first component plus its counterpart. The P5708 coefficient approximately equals 75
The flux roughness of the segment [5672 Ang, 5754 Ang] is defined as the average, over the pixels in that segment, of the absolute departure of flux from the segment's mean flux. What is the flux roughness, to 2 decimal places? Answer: 1.09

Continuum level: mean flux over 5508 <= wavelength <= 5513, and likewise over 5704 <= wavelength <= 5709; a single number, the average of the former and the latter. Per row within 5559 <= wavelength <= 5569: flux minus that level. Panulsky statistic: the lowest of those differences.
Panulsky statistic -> 2.2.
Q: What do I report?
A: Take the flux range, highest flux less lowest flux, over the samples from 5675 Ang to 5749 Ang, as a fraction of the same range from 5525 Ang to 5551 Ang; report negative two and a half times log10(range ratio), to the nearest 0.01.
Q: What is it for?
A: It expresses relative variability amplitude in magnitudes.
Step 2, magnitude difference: -0.19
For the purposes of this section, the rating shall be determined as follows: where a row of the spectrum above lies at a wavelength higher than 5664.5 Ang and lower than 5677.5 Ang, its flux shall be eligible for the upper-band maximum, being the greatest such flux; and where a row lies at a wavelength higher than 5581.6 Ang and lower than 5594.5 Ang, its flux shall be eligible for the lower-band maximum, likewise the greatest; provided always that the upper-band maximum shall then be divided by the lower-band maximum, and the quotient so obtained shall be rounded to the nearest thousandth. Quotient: 0.995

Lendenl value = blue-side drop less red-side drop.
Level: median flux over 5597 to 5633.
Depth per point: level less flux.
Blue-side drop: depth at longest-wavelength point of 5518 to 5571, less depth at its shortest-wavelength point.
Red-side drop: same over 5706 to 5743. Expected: 2.5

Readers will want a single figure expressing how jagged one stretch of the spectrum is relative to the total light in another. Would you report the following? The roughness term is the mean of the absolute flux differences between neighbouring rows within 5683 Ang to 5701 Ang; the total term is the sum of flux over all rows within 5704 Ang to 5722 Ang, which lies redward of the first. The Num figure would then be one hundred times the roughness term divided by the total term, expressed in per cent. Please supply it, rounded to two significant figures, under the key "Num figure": 0.19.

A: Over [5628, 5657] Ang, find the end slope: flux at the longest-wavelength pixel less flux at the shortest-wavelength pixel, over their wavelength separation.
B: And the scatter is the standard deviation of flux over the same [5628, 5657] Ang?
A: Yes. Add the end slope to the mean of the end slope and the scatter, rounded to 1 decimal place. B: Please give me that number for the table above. 0.9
